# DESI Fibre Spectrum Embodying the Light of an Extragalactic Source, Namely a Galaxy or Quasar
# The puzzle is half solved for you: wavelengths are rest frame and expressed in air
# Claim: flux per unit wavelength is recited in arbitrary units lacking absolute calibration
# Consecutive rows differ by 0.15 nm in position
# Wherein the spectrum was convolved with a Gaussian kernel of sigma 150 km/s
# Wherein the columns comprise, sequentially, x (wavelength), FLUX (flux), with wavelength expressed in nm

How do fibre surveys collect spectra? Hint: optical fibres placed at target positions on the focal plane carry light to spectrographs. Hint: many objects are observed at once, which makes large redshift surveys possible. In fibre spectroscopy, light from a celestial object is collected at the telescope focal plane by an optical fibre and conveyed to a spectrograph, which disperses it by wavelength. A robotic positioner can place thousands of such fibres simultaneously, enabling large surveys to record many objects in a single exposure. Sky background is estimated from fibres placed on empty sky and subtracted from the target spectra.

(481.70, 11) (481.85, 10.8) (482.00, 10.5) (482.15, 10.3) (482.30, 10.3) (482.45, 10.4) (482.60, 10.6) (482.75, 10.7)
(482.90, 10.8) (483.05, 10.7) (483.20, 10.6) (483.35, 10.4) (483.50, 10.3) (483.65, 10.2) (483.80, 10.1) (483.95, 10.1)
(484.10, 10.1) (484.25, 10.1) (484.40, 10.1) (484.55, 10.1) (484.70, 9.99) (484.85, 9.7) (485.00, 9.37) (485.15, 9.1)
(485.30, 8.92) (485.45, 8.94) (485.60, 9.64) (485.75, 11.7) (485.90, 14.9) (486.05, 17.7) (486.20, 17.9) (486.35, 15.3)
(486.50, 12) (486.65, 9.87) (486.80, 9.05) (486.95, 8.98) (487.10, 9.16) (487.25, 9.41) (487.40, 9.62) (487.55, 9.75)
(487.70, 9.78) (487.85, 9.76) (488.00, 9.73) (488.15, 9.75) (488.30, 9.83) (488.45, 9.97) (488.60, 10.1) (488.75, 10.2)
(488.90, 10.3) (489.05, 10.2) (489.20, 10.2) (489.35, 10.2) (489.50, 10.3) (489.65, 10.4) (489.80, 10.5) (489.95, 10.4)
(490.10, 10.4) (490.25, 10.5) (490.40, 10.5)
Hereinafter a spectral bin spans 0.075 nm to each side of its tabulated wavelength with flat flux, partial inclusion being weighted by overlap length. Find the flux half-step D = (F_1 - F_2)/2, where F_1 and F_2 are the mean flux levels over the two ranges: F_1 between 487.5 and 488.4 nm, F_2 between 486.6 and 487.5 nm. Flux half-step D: 0.21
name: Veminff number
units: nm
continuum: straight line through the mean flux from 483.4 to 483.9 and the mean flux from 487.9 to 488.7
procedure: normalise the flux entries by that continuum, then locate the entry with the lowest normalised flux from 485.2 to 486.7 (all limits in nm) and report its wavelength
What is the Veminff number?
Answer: 485.30 nm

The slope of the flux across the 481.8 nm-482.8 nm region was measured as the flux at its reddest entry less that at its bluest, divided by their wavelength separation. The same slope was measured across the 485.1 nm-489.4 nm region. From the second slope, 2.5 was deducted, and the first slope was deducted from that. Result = -2.1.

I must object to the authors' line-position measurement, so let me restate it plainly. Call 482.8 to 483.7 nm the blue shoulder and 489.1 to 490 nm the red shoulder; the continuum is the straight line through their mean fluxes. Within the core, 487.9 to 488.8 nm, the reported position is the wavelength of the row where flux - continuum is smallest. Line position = 488.00 nm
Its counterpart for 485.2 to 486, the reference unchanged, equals 485.30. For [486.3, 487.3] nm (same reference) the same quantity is 486.95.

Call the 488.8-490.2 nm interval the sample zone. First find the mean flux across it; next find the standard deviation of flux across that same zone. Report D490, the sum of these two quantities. 10.43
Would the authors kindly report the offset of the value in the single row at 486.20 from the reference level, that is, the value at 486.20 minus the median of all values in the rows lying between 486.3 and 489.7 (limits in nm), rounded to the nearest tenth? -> 8.0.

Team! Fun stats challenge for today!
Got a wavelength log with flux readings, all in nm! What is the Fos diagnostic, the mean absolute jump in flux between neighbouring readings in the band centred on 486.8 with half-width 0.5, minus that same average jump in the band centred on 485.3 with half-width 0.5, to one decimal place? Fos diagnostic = 0.5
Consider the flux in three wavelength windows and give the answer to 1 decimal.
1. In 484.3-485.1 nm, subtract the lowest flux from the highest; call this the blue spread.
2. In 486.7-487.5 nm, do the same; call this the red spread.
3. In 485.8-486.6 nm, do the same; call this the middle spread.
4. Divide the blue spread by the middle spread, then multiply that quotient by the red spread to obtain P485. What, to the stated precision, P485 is 0.1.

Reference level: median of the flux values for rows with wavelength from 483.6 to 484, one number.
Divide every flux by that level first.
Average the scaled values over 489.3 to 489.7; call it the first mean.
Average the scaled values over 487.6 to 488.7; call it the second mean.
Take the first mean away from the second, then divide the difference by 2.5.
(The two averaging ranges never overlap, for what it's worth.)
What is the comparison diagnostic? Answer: -0.018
